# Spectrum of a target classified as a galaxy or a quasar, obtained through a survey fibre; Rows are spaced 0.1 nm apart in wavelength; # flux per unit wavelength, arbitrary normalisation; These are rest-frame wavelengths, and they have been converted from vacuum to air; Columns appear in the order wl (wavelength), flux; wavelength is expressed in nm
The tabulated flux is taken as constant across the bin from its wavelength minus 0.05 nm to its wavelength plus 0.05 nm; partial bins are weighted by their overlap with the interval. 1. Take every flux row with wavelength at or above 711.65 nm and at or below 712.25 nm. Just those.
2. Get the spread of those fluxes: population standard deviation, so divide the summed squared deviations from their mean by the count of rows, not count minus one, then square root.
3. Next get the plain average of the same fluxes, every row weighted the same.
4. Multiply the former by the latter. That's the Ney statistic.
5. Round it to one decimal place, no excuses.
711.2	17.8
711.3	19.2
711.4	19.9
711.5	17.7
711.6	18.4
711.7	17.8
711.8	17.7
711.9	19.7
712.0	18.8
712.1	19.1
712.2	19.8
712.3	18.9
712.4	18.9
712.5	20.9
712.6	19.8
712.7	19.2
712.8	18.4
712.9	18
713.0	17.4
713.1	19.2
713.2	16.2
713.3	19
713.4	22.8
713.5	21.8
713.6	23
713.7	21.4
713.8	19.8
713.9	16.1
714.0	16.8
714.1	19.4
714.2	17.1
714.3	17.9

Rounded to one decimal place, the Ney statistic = 15.6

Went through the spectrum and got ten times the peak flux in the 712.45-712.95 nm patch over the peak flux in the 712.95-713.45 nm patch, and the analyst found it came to 9.2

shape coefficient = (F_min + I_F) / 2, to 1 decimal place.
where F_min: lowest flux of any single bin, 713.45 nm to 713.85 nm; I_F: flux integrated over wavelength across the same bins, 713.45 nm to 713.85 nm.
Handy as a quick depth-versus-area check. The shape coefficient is 14.2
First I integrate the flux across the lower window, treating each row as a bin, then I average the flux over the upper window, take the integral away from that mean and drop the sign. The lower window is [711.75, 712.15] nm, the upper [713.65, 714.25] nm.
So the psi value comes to 11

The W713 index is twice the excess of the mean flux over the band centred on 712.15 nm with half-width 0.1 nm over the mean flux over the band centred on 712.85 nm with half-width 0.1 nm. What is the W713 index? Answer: 2.5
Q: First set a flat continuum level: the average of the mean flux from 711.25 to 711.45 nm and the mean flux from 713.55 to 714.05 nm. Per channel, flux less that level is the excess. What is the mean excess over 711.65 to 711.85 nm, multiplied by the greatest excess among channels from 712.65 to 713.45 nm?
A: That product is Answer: -5.8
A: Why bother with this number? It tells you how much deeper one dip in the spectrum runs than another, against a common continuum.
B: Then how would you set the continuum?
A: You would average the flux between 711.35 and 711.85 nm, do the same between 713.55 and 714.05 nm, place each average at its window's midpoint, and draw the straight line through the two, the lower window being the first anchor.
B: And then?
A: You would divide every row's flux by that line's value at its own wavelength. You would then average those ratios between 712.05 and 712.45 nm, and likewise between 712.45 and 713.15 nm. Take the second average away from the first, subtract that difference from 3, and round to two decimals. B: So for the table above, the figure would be 2.97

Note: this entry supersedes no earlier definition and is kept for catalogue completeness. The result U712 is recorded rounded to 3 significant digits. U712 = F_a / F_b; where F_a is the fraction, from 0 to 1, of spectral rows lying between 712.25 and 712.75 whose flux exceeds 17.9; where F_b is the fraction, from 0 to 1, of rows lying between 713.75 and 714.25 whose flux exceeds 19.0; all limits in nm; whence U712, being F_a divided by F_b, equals 2.50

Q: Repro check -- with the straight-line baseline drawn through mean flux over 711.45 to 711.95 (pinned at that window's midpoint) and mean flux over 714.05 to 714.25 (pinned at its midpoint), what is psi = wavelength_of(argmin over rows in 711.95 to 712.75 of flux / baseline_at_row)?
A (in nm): 712.0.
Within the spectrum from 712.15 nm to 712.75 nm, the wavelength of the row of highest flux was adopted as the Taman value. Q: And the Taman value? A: 712.5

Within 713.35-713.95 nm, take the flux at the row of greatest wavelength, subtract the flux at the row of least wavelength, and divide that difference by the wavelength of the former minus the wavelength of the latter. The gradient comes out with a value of -13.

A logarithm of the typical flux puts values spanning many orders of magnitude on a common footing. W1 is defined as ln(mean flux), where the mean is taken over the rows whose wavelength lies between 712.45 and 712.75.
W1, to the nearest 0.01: 2.99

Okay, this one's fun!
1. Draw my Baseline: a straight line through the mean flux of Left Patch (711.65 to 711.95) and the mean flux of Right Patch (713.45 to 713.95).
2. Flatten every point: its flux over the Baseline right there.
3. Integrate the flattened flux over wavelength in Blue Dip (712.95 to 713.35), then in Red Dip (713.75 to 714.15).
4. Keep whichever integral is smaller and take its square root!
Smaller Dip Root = 0.59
